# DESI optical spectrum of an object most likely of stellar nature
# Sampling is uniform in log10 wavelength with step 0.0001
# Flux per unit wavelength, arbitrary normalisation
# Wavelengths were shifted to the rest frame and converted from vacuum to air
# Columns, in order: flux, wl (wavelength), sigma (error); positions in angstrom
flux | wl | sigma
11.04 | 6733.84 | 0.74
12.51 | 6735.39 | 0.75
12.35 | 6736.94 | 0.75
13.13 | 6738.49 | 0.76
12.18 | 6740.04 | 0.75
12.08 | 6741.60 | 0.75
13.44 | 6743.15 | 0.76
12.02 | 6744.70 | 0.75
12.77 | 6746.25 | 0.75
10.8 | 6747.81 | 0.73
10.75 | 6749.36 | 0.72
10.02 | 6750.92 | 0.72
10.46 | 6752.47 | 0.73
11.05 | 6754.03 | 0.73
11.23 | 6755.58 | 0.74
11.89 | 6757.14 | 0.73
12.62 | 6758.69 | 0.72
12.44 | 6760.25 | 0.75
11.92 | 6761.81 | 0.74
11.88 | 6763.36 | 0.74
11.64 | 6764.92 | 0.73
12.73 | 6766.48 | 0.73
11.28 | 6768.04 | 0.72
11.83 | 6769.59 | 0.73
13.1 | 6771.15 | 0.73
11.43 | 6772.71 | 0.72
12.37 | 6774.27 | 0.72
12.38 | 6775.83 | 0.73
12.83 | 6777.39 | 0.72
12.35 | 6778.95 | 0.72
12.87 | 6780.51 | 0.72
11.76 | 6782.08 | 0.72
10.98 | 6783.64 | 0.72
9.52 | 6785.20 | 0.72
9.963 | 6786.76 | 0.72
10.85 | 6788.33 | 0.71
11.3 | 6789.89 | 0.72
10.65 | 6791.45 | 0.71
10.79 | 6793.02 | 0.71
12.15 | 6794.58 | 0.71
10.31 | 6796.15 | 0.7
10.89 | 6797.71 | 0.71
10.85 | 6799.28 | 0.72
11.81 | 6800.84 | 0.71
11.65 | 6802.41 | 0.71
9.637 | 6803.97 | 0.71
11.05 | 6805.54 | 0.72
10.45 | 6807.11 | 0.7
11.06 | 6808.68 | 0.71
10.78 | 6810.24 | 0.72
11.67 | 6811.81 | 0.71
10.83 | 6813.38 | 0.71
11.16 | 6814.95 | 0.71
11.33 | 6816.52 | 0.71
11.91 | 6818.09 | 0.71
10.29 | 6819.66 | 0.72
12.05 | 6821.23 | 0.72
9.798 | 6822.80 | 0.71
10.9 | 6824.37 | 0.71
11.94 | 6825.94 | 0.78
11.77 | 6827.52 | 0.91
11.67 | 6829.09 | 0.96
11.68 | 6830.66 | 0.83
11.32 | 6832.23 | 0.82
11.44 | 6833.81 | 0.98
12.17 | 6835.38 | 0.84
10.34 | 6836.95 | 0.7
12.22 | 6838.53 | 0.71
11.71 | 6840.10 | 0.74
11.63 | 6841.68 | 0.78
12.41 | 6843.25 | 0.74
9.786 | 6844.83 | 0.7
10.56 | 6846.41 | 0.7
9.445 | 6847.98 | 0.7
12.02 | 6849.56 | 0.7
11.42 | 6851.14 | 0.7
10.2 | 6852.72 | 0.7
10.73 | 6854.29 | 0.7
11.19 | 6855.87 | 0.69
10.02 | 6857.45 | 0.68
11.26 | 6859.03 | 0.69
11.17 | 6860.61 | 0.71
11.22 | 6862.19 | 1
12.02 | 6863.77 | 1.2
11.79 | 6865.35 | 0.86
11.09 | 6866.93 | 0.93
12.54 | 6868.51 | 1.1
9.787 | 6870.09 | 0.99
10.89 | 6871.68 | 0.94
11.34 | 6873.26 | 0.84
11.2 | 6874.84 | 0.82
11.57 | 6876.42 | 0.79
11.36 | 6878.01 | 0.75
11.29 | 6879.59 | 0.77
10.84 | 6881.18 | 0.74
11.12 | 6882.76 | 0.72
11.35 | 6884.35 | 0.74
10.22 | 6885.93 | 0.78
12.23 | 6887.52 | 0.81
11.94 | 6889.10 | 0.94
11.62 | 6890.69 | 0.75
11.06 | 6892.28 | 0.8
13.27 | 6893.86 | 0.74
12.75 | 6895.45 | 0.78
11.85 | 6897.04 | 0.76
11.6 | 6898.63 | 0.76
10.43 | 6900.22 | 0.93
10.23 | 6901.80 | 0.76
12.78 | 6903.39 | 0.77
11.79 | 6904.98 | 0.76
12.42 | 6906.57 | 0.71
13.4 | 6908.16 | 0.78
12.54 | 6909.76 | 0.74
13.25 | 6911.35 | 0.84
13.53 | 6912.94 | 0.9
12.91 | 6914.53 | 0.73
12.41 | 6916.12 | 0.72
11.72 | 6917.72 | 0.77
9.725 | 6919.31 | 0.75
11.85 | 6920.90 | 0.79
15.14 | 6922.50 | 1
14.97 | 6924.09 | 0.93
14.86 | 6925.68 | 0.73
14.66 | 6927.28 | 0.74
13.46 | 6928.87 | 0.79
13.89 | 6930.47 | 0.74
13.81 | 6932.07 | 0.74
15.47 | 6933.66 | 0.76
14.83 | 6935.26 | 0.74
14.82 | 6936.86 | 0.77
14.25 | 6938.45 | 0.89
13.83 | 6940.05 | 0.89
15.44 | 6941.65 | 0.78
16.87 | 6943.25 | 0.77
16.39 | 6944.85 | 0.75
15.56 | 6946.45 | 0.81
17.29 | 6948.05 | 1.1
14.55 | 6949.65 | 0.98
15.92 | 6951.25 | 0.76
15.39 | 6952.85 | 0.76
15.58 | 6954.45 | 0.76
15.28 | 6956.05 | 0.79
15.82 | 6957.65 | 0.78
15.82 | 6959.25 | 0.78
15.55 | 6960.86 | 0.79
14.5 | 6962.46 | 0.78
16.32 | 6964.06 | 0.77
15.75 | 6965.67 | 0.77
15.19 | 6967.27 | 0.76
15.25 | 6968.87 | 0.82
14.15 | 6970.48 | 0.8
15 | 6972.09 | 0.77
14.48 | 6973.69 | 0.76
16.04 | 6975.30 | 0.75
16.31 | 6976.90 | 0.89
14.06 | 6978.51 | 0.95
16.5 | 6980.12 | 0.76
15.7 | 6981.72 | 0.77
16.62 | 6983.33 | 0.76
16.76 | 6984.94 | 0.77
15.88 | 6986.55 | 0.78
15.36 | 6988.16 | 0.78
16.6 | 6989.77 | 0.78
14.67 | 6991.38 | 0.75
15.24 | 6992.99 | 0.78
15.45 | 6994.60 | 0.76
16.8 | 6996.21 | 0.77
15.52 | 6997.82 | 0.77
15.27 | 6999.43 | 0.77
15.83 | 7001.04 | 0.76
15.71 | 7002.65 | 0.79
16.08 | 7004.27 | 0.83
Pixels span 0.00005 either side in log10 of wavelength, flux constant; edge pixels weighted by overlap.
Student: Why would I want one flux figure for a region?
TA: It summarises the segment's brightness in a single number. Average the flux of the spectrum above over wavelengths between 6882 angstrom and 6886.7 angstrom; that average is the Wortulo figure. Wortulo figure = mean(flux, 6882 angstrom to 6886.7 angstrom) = 10.9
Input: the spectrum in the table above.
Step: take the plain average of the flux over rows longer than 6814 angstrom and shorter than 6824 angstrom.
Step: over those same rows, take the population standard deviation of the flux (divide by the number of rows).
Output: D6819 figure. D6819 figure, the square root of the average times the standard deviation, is 3.0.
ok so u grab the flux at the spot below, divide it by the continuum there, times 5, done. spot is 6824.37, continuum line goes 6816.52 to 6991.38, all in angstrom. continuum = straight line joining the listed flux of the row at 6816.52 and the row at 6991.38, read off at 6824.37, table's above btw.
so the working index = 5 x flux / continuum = 4.7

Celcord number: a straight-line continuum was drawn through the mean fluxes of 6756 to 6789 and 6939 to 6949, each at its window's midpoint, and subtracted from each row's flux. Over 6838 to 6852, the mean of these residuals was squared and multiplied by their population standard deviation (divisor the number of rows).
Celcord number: 6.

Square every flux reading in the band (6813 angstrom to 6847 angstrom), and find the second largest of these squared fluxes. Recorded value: 149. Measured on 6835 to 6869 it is 154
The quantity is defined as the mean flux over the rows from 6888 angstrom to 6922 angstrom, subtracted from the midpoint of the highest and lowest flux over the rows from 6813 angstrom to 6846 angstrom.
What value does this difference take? -1.0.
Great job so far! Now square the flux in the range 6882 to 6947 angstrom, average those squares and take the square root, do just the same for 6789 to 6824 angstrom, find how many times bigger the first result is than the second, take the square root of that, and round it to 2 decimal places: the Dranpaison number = 1.09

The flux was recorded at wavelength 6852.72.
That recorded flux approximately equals 10.2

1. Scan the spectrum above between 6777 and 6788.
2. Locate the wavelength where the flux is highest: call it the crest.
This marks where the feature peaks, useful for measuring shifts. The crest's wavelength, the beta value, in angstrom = 6780.51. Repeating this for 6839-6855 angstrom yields 6843.25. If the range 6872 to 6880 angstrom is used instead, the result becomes 6876.42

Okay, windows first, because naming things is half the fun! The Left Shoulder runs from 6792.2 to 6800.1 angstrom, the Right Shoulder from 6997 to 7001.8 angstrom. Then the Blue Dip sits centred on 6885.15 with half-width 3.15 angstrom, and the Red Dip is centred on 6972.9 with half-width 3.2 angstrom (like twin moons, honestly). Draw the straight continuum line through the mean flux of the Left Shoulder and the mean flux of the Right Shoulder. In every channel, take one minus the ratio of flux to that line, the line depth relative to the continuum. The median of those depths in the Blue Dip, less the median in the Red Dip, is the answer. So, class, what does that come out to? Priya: 0.12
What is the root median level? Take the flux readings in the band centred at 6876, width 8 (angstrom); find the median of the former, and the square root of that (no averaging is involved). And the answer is 3.37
